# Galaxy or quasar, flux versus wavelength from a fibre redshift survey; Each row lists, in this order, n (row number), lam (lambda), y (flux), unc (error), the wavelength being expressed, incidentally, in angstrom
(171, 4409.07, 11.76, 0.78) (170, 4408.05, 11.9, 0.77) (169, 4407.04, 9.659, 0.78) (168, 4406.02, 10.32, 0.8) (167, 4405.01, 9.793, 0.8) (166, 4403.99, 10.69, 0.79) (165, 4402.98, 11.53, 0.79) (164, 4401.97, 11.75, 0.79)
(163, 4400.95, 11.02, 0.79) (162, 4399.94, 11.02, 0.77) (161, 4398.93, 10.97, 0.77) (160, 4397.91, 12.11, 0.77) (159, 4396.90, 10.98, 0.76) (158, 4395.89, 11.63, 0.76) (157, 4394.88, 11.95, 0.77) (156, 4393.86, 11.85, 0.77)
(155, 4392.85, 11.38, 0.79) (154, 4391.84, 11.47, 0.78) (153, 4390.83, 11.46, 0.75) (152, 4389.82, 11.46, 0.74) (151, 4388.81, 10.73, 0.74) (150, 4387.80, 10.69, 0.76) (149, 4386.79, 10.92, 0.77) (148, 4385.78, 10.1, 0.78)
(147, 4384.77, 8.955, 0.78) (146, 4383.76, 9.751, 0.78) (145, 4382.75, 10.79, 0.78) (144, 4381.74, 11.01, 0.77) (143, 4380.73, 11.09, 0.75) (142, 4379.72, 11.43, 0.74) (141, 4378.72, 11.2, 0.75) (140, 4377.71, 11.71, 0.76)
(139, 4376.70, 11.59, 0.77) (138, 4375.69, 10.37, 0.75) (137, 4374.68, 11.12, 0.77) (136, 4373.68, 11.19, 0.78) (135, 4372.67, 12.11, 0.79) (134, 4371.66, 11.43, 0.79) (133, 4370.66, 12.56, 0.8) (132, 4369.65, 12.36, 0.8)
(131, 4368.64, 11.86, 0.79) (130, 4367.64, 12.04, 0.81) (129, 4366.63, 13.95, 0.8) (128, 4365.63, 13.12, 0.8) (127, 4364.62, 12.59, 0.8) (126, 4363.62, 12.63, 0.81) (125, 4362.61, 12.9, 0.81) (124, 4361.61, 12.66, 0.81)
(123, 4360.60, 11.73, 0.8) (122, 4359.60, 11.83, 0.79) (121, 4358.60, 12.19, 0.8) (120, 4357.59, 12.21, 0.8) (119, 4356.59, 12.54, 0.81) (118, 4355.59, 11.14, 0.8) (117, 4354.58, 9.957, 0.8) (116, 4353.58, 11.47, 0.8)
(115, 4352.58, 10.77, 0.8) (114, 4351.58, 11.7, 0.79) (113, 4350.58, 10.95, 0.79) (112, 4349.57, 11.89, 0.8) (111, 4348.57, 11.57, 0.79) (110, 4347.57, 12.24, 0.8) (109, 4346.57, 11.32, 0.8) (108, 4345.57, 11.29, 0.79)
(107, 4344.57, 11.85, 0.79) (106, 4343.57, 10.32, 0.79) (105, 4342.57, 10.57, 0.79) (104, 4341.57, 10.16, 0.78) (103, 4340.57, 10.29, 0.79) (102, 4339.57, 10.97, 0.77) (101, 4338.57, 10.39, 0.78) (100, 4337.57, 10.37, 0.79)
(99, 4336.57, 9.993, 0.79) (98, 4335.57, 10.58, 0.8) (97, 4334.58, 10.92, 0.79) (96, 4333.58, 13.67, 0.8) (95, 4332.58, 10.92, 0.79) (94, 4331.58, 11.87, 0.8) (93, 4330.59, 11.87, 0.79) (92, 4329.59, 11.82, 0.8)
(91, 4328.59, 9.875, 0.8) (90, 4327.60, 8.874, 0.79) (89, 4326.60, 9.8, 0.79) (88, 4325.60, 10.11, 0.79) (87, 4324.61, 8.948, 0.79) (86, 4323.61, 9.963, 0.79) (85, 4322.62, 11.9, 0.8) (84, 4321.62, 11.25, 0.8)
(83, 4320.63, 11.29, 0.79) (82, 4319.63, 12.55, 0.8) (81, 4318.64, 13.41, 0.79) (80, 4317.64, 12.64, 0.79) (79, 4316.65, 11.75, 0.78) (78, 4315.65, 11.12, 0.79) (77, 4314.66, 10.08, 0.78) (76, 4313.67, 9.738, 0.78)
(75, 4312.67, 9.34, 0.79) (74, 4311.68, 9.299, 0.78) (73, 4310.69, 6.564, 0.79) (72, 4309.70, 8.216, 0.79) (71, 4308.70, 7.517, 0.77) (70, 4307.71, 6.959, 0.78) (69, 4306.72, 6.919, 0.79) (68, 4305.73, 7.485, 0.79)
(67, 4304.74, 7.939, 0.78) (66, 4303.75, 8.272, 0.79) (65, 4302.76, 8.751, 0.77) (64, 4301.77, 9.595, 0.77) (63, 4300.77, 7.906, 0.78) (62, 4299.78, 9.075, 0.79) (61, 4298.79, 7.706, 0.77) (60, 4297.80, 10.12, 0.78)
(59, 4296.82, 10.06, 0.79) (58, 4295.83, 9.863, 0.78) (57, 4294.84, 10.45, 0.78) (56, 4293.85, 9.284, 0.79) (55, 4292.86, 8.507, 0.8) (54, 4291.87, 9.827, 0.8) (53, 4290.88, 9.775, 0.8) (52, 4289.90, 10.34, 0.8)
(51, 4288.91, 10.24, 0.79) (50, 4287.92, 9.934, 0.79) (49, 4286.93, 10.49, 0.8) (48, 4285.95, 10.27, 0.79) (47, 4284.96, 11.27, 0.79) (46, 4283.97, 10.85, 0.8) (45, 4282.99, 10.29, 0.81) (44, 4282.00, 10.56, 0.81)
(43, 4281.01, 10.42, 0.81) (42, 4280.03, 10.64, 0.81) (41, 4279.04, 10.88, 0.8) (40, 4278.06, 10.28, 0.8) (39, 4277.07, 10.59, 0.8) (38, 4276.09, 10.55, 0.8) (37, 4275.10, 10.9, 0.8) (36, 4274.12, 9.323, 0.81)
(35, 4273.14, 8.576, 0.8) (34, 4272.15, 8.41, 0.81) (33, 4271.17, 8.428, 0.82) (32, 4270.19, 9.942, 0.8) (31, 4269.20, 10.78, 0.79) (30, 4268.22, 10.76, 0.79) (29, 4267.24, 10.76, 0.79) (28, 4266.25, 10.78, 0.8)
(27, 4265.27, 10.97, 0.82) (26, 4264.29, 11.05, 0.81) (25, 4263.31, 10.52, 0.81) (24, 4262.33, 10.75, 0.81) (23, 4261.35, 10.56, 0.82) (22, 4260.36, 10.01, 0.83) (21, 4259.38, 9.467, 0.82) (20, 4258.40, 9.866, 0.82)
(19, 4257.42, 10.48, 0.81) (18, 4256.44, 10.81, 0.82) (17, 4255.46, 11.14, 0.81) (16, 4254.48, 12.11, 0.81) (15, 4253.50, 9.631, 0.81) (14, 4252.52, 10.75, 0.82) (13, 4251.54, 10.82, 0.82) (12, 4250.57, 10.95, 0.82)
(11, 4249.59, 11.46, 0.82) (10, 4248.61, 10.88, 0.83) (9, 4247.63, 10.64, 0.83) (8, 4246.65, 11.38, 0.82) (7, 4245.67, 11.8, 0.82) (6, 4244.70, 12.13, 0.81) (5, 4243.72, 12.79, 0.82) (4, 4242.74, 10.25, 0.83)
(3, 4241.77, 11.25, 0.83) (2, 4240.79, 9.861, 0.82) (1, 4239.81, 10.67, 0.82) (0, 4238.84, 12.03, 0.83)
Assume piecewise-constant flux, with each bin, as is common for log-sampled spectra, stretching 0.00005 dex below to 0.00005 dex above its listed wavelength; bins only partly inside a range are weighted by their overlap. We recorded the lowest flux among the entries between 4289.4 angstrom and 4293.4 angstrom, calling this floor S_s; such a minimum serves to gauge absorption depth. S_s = 8.507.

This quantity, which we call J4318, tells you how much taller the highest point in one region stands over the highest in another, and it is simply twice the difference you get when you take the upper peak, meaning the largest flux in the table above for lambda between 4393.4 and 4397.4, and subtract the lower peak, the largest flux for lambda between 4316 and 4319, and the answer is -2.9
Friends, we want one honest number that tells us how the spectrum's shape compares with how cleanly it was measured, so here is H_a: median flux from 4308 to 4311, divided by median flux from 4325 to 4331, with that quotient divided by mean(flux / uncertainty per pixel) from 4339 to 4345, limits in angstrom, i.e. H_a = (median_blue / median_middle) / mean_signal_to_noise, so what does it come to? 0.055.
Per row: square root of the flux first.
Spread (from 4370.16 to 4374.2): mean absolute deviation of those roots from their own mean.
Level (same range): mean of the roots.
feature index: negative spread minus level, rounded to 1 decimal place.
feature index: -3.5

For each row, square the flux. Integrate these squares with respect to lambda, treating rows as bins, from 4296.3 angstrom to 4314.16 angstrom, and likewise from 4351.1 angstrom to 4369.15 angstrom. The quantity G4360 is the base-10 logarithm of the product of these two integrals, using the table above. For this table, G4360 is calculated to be 6.53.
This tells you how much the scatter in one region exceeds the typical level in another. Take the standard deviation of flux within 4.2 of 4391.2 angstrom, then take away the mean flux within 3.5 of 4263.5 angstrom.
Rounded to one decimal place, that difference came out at -10.2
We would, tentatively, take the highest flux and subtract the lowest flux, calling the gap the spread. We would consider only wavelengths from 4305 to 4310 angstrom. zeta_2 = 1.3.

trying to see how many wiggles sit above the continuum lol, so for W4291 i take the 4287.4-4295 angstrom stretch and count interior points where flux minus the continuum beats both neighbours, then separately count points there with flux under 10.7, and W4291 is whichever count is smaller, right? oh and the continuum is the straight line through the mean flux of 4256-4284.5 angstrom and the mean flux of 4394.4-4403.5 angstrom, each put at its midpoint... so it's 2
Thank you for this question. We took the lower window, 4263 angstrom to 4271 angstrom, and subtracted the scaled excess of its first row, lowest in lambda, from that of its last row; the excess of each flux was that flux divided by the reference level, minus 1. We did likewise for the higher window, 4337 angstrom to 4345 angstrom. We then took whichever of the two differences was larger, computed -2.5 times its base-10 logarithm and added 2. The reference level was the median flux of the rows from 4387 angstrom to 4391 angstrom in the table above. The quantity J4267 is 4.2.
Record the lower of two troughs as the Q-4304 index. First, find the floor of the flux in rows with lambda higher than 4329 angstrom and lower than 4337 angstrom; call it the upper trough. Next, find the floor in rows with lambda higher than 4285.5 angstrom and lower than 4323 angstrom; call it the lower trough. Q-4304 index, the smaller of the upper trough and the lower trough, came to 6.6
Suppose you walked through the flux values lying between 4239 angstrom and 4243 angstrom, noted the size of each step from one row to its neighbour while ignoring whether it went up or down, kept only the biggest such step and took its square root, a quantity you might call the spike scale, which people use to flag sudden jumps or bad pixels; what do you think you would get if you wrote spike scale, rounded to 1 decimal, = 1.2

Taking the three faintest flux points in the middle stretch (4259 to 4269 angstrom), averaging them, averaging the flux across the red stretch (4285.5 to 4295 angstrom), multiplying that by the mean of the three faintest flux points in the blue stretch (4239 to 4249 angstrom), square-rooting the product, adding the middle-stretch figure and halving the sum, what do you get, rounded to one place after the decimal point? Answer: 10.0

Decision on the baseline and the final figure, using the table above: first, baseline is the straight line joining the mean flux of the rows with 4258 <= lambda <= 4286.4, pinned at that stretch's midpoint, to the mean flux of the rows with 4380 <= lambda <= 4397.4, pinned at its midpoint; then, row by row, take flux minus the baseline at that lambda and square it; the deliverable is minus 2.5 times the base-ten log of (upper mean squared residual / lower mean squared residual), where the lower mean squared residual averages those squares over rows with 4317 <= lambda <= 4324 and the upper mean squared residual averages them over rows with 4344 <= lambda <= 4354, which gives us 1.4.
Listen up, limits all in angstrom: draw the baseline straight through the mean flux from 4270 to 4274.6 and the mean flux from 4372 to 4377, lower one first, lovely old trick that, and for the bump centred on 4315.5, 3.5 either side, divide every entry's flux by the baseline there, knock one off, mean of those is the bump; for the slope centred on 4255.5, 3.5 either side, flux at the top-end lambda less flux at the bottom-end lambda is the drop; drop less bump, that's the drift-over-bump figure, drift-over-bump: -1.0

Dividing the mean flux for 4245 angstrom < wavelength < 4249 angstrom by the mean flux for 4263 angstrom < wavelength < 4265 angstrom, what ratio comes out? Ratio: 1.04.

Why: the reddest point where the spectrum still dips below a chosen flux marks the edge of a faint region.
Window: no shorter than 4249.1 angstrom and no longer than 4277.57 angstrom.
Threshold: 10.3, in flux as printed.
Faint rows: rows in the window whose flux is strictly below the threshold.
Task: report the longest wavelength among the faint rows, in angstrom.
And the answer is 4274.12 angstrom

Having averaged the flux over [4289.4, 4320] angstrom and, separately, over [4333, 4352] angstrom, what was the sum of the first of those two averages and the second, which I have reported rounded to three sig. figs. 20.5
